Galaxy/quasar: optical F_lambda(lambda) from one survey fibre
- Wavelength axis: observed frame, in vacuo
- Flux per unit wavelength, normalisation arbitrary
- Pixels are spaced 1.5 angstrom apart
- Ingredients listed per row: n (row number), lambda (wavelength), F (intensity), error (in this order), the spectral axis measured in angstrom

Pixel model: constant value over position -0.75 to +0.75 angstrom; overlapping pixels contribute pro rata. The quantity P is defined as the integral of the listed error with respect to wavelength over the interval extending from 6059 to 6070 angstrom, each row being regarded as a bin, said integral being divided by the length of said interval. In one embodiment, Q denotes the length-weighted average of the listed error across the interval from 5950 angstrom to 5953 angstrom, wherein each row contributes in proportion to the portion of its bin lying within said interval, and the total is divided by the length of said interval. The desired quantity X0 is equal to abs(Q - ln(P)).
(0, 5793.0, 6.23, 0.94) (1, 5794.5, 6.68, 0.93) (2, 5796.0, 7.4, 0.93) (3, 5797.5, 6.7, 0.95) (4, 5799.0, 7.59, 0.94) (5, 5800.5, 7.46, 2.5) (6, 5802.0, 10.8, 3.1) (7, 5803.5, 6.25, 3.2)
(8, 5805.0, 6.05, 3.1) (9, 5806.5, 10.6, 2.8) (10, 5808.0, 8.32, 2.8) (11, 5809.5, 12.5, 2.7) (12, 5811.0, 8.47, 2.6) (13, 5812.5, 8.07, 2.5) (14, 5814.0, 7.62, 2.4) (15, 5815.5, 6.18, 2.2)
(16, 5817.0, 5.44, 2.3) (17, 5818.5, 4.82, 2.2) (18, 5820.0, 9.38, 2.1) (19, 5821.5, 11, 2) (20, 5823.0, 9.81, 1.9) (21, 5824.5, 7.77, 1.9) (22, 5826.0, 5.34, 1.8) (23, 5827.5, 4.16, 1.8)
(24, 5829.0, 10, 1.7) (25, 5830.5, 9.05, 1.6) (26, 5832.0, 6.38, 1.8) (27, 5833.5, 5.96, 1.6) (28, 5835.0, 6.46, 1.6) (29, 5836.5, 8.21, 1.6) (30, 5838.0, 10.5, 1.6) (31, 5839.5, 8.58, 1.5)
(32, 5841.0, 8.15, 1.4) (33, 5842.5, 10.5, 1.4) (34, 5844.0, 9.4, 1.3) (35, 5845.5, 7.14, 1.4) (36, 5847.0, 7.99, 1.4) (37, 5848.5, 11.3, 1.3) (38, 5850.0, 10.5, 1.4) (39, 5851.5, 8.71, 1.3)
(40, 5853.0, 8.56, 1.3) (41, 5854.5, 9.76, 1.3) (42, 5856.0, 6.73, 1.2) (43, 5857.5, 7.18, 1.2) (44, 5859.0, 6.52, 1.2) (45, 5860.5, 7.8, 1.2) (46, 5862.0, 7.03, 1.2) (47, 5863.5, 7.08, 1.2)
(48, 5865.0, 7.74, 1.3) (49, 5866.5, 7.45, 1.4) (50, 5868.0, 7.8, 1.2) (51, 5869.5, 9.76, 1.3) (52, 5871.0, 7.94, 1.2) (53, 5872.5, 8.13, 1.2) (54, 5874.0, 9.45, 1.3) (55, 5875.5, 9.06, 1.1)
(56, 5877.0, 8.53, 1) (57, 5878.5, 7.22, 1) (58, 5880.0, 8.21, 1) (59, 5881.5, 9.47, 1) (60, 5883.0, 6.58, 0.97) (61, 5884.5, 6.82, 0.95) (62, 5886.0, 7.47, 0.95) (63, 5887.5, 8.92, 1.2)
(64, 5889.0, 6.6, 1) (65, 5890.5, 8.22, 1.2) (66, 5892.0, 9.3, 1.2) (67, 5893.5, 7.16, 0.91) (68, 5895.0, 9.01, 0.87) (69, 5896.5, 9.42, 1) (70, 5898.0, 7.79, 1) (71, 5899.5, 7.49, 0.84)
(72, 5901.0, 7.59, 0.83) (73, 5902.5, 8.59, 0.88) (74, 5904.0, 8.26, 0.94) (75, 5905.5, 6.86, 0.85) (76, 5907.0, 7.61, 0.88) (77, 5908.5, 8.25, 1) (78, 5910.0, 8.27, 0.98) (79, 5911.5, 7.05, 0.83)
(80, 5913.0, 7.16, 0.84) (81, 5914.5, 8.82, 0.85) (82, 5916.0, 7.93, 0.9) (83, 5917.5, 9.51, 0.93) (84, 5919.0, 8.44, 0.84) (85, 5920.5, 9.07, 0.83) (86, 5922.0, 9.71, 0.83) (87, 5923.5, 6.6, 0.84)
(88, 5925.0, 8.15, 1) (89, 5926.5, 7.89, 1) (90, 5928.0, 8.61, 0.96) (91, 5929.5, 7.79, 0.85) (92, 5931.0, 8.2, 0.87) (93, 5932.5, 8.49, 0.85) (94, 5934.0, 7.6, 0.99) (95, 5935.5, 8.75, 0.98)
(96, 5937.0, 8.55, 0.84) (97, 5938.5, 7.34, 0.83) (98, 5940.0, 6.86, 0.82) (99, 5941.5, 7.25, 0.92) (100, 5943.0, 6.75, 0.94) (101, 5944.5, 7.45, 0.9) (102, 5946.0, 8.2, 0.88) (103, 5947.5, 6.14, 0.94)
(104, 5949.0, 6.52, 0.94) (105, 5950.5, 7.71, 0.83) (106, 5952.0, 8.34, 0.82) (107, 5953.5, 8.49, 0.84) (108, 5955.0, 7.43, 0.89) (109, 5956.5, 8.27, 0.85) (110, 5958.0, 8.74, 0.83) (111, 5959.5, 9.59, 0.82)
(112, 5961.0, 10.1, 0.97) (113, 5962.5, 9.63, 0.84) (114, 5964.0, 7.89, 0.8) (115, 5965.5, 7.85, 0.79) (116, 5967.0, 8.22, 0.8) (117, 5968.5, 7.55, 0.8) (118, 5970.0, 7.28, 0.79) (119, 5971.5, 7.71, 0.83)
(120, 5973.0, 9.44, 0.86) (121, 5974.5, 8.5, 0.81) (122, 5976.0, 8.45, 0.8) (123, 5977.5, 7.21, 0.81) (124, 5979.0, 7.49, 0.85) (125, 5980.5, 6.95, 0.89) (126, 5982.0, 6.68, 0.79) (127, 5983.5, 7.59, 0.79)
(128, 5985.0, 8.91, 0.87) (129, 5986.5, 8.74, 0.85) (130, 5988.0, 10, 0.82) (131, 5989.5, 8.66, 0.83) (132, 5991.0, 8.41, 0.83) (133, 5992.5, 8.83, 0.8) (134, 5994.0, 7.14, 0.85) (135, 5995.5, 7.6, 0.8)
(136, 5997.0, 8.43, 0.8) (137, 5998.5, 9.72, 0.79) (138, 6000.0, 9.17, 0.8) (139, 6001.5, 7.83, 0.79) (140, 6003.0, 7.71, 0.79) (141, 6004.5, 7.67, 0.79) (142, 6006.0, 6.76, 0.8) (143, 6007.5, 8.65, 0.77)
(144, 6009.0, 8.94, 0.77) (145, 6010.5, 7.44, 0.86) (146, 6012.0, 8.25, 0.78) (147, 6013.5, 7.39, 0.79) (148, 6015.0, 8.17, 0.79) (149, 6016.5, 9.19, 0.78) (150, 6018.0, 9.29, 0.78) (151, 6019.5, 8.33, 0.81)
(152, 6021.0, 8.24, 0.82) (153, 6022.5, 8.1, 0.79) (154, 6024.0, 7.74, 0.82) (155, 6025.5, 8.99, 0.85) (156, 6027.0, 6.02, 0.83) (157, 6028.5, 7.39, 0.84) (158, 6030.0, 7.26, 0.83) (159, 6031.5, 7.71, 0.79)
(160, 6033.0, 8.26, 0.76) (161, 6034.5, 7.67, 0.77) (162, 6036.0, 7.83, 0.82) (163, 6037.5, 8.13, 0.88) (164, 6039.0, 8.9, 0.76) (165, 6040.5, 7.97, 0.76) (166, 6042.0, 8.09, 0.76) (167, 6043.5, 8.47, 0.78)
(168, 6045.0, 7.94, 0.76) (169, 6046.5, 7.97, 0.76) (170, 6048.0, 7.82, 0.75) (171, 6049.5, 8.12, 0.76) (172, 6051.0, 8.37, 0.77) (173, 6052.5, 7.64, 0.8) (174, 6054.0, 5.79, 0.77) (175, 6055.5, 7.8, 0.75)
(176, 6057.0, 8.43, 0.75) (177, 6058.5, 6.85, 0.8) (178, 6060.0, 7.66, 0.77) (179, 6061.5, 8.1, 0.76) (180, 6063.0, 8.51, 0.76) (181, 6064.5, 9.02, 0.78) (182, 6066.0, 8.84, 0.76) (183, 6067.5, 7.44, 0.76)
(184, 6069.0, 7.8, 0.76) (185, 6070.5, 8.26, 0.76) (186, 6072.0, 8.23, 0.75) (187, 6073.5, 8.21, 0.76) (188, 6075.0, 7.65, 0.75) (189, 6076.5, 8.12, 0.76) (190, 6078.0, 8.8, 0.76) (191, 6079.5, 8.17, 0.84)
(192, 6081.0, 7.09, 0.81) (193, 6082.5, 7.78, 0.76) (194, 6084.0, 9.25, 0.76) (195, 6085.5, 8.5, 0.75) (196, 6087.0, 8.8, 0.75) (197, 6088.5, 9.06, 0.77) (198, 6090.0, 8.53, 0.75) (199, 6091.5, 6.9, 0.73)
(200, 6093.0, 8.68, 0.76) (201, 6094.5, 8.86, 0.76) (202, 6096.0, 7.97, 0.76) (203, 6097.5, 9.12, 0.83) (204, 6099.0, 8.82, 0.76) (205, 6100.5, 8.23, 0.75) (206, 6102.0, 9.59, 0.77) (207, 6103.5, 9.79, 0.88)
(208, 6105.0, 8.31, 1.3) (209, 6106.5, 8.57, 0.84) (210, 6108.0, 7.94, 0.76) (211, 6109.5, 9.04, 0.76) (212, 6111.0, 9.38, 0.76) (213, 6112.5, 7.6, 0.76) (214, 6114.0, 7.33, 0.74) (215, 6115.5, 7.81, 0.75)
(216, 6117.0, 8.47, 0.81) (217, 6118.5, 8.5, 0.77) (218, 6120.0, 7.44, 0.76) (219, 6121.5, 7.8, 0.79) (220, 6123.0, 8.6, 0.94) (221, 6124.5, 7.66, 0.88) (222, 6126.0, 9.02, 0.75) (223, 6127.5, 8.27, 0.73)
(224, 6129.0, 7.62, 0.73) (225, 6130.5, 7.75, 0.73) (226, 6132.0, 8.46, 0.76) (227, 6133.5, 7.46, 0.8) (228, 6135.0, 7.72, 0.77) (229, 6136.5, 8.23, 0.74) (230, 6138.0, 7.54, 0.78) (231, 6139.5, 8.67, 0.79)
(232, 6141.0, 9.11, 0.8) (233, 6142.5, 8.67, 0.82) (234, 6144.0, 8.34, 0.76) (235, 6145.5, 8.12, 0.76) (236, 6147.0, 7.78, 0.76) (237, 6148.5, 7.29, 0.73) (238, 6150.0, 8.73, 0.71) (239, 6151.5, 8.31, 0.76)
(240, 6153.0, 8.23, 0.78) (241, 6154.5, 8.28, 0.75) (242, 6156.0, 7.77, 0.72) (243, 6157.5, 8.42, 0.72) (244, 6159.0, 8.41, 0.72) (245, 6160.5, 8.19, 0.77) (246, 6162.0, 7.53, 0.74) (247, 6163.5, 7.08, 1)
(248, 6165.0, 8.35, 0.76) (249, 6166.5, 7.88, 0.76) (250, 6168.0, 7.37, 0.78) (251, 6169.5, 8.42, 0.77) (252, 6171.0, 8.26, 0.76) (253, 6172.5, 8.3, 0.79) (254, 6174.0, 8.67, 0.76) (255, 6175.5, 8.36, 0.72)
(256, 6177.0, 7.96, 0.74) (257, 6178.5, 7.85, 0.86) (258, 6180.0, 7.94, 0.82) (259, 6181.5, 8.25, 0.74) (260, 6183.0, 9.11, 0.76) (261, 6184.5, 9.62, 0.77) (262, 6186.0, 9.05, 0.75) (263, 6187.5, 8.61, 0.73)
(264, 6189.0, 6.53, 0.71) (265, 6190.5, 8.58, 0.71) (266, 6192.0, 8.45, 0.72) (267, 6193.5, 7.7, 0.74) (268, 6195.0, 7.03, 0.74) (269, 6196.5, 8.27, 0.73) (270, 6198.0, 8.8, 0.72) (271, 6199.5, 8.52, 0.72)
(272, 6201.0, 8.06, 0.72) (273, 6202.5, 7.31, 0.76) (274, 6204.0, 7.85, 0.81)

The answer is 1.09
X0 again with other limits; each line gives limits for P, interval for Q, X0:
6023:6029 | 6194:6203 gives 0.91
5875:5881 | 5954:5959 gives 0.83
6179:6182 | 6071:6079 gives 0.99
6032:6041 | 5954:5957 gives 1.10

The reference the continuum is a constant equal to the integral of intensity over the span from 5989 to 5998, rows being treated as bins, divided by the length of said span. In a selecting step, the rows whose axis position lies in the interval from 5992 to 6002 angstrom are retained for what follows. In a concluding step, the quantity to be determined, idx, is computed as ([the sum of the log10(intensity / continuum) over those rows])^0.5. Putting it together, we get 0.225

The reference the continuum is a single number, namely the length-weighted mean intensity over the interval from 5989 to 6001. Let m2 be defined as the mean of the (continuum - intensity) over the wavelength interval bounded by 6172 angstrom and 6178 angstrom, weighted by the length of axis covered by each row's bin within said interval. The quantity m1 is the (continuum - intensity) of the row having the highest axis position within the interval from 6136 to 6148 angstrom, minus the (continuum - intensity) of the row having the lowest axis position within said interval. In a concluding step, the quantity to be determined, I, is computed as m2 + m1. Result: 0.6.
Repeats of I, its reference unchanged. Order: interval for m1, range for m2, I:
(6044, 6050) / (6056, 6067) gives 0.1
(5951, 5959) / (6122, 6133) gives -0.1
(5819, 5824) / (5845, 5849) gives -0.7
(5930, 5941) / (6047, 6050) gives 1.9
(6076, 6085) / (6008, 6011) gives -0.9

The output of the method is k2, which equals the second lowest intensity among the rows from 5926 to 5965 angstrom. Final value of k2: 6.52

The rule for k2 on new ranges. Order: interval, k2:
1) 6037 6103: 6.85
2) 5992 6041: 6.76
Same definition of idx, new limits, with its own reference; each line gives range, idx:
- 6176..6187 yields 0.334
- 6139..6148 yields 0.268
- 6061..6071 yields 0.145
